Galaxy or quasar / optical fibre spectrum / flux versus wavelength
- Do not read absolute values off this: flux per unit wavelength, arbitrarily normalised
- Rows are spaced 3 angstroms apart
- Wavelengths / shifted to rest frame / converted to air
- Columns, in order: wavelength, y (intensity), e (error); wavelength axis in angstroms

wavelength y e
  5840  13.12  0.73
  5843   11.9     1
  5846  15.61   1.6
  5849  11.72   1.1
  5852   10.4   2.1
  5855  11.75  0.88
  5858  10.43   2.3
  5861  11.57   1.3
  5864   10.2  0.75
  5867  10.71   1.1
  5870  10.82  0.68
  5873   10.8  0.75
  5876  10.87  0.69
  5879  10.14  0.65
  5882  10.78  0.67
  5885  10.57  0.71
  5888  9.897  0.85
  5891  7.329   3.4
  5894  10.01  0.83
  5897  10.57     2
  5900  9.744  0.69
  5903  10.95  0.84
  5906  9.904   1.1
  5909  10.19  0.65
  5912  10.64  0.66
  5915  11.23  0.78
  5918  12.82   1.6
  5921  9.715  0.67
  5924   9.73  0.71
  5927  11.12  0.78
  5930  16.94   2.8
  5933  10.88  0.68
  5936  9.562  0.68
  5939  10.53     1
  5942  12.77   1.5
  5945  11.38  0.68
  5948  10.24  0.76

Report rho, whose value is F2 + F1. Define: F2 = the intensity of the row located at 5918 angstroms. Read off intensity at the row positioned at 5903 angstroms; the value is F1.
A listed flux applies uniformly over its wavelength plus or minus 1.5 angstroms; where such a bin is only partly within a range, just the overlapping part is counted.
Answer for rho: 24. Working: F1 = 10.95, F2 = 12.82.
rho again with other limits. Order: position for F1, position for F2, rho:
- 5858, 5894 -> 20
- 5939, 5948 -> 21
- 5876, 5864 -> 21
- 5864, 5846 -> 26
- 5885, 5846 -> 26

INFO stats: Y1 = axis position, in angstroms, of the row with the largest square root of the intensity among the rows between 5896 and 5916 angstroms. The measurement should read 5915 angstroms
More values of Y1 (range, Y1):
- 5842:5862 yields 5846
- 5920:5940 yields 5930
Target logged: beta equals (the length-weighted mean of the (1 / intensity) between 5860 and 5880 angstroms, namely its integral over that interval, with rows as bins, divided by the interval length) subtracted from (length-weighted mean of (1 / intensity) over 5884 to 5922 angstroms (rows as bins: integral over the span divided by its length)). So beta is 0.005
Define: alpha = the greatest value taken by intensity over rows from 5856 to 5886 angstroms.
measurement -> 11.57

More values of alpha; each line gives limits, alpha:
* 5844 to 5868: 15.61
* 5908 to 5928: 12.82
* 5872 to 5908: 10.95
